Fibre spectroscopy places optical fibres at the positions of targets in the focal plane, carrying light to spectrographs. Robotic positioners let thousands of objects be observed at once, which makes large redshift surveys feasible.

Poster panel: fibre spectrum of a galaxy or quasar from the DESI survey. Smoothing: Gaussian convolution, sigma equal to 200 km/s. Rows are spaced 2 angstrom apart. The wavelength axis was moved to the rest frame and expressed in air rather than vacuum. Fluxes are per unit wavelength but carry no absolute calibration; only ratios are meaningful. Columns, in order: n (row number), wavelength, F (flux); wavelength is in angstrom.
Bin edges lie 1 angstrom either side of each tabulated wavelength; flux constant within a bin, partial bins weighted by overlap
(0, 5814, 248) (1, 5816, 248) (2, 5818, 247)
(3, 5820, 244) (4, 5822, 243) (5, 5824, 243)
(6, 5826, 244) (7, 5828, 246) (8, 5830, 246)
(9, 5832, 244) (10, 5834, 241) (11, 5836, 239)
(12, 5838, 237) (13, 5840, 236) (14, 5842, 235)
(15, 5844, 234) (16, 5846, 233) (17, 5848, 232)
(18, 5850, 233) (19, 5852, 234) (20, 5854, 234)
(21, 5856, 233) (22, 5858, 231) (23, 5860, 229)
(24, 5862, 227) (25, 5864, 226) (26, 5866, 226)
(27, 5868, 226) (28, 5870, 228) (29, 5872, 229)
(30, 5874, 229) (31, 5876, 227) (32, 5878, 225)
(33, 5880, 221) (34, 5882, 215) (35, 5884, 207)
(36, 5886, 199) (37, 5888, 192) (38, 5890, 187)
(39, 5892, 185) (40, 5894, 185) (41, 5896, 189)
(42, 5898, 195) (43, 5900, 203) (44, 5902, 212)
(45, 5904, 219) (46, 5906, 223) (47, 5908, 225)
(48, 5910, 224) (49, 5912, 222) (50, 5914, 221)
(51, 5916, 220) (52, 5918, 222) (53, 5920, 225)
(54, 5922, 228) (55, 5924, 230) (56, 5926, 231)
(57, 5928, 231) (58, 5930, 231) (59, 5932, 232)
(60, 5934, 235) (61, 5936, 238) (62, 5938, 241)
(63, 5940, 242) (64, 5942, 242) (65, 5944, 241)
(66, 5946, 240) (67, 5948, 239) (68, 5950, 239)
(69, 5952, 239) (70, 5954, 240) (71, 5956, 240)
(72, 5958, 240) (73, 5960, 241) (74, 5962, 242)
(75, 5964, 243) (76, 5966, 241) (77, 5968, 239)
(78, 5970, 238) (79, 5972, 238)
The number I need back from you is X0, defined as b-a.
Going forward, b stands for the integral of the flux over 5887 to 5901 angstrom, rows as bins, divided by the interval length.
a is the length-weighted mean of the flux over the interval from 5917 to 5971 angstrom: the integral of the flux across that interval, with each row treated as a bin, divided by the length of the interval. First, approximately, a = 237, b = 191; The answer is -46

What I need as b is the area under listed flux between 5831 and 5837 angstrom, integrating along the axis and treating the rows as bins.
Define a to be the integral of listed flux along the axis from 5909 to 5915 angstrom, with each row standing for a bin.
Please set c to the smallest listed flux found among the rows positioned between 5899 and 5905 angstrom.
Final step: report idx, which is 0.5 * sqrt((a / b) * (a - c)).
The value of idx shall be 16.1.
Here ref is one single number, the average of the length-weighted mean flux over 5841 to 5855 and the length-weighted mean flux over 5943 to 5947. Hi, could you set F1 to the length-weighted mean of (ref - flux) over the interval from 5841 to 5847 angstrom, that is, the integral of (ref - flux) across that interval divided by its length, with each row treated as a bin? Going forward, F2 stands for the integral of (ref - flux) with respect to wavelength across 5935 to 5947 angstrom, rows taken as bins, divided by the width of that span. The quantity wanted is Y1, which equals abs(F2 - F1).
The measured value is 7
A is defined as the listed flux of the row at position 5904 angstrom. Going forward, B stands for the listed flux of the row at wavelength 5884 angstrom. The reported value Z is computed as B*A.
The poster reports 45333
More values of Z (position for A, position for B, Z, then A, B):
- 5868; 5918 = 50172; 226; 222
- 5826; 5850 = 56852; 244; 233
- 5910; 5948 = 53536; 224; 239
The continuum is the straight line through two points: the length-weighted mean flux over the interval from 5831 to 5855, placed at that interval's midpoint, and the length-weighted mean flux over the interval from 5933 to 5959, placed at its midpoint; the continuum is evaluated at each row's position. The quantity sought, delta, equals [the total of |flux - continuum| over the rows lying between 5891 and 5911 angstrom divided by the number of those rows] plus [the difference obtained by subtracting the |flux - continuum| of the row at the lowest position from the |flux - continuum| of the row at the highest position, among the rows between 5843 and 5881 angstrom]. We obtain 46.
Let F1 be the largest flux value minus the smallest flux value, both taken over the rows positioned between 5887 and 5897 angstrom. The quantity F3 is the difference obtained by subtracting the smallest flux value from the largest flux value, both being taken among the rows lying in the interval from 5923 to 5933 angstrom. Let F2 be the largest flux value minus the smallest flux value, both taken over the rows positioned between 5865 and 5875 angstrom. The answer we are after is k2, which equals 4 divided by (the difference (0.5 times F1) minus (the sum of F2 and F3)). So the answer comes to -2.67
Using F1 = 7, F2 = 3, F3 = 2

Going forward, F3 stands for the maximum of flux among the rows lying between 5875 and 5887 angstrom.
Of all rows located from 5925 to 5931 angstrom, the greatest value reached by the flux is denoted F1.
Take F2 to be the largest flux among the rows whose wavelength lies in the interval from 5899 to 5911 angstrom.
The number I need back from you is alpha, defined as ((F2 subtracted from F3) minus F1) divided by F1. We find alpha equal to -0.99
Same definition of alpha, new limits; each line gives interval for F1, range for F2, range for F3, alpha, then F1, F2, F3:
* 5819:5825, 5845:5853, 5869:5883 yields -1.02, 244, 234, 229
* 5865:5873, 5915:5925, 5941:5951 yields -0.95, 229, 230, 242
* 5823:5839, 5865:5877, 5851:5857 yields -0.98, 246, 229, 234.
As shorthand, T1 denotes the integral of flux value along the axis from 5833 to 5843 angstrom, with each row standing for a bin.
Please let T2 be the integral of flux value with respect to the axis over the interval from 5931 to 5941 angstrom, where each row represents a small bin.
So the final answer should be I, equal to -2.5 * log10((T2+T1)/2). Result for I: -8.44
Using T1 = 2376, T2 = 2376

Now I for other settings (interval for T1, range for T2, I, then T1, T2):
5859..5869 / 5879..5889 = -8.34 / 2268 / 2068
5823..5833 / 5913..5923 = -8.42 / 2446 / 2232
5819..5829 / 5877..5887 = -8.40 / 2440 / 2134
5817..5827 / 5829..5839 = -8.46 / 2442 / 2414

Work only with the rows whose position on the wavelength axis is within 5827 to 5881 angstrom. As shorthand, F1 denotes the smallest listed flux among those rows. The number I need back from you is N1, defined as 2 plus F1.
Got 223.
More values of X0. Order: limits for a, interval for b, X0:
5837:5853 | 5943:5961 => 6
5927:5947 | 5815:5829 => 8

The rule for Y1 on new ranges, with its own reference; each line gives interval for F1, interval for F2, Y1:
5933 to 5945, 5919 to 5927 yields 11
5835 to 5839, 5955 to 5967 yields 3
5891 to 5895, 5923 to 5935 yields 47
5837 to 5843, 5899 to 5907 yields 22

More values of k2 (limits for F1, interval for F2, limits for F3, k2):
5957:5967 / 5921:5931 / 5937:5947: -1.14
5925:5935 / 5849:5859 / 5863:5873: -1.00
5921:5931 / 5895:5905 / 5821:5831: -0.13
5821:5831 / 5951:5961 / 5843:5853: -1.60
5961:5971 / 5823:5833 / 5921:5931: -1.14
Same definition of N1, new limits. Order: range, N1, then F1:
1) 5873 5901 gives 187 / 185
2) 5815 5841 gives 238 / 236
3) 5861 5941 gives 187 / 185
